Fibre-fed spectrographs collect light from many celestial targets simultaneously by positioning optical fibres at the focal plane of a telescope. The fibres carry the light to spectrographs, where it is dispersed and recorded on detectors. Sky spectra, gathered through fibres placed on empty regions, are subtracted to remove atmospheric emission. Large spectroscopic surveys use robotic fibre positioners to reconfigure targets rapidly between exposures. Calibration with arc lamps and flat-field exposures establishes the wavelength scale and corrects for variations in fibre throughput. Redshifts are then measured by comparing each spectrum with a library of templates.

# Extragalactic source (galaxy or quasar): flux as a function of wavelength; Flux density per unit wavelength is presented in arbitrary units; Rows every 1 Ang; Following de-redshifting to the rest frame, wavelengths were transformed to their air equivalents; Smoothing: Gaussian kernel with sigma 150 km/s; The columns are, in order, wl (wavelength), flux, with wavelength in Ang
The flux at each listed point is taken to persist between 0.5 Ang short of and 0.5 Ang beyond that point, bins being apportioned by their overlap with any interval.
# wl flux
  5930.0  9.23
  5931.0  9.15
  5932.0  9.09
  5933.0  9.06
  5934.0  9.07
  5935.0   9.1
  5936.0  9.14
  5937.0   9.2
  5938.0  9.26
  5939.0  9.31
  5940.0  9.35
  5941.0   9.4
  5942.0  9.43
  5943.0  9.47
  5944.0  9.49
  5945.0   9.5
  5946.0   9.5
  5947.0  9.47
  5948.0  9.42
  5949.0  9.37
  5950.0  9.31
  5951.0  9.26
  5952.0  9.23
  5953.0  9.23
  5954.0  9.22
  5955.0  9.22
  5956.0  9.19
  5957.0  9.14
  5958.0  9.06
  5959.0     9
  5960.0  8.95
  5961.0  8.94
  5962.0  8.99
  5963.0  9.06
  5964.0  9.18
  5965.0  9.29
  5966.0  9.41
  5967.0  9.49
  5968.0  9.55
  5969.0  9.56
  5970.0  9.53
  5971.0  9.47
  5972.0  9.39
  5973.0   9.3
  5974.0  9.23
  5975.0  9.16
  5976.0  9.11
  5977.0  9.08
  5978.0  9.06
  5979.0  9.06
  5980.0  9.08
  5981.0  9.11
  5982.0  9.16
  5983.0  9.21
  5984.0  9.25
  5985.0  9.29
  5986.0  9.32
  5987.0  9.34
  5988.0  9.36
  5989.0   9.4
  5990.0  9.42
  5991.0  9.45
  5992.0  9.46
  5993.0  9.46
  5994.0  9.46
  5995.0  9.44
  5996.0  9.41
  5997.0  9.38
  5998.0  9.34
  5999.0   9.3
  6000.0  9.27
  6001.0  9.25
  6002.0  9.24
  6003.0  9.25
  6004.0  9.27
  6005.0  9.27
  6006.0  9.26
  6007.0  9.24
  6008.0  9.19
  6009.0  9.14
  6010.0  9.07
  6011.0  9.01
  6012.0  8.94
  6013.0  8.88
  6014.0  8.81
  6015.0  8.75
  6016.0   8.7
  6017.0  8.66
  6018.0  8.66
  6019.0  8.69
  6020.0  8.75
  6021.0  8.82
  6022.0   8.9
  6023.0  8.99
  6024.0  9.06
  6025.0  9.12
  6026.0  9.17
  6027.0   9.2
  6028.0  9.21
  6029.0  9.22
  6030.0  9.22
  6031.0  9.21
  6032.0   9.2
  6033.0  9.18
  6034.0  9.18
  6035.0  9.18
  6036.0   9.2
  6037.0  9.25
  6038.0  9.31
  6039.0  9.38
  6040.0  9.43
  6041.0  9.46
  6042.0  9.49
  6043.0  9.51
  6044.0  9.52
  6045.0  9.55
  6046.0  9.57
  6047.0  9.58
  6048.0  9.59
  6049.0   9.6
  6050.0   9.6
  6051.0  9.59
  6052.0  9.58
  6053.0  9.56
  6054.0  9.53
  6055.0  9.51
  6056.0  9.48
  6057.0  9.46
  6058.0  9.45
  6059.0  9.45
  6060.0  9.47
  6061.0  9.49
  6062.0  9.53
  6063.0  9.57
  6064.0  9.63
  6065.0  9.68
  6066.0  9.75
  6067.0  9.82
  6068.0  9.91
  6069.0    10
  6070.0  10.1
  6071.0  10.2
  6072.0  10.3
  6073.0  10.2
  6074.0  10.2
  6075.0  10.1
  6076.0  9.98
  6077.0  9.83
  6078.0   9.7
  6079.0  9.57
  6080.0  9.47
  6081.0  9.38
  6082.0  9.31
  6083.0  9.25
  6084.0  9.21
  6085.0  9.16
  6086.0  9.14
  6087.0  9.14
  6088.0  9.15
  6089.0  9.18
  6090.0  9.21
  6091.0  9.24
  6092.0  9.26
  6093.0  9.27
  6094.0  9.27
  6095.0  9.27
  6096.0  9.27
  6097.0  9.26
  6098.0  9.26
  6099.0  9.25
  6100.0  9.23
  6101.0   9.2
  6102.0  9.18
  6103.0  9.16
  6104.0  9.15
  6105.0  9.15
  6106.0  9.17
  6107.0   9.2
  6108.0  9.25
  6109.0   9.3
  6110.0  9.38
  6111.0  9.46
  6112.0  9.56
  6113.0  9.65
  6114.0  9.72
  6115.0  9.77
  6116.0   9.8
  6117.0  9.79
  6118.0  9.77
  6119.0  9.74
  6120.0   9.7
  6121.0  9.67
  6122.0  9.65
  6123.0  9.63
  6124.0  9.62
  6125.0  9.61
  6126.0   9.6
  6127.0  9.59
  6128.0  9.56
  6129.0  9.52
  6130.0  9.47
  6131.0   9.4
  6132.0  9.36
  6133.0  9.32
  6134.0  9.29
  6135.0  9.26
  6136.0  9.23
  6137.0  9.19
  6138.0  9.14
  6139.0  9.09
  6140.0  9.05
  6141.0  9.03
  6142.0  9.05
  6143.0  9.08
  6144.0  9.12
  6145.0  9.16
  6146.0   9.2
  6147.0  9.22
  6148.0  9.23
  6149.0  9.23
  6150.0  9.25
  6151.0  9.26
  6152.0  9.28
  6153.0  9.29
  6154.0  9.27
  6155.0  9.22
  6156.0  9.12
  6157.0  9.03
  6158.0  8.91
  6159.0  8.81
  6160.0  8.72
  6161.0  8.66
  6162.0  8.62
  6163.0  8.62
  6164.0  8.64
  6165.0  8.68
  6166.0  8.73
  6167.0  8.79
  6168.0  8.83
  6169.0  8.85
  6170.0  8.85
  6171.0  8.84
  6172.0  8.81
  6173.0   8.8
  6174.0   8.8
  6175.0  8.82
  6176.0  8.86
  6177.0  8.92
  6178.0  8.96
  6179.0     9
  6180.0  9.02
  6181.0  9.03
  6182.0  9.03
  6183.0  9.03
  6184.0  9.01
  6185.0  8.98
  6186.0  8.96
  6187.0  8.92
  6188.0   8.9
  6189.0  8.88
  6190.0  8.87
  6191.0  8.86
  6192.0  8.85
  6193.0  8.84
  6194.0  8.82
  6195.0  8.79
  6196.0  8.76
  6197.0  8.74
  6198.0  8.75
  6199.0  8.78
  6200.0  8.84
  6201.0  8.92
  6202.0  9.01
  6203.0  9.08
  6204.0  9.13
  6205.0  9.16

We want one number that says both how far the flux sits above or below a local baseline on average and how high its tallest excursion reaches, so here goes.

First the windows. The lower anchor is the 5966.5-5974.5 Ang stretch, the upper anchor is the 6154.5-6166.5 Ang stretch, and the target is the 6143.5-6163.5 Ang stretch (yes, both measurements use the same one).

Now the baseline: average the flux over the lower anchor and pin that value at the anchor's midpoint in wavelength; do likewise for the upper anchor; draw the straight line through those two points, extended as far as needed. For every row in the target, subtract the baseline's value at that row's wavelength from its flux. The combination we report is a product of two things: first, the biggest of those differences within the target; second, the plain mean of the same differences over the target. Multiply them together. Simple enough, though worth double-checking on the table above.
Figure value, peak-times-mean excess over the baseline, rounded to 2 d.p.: 0.10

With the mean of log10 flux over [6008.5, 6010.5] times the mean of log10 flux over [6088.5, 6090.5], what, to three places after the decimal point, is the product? 0.924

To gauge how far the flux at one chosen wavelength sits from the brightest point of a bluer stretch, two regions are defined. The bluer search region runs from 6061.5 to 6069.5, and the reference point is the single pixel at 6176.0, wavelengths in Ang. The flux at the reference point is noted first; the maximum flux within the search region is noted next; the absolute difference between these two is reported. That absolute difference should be 1.1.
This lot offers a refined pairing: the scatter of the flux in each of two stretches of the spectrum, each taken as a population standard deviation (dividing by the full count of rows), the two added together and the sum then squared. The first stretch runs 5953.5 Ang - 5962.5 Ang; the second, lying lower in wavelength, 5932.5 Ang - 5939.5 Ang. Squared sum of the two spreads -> 0.039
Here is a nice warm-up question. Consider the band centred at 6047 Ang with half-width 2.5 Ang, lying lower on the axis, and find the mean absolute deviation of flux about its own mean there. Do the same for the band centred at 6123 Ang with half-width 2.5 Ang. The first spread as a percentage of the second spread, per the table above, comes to 75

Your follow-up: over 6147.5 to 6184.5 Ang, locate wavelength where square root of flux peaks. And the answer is 6153.0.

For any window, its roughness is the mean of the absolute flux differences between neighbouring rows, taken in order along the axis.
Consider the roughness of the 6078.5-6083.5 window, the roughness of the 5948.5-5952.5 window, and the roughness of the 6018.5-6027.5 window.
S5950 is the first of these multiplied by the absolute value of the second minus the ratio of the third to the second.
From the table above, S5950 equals 0.11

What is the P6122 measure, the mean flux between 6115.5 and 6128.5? 9.7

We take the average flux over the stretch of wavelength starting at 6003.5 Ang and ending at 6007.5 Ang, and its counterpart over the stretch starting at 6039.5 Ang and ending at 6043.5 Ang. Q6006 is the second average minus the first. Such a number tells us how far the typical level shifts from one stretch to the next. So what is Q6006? 0.21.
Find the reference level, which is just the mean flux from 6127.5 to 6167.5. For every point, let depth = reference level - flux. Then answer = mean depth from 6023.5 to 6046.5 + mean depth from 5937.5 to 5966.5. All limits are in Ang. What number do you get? -0.36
